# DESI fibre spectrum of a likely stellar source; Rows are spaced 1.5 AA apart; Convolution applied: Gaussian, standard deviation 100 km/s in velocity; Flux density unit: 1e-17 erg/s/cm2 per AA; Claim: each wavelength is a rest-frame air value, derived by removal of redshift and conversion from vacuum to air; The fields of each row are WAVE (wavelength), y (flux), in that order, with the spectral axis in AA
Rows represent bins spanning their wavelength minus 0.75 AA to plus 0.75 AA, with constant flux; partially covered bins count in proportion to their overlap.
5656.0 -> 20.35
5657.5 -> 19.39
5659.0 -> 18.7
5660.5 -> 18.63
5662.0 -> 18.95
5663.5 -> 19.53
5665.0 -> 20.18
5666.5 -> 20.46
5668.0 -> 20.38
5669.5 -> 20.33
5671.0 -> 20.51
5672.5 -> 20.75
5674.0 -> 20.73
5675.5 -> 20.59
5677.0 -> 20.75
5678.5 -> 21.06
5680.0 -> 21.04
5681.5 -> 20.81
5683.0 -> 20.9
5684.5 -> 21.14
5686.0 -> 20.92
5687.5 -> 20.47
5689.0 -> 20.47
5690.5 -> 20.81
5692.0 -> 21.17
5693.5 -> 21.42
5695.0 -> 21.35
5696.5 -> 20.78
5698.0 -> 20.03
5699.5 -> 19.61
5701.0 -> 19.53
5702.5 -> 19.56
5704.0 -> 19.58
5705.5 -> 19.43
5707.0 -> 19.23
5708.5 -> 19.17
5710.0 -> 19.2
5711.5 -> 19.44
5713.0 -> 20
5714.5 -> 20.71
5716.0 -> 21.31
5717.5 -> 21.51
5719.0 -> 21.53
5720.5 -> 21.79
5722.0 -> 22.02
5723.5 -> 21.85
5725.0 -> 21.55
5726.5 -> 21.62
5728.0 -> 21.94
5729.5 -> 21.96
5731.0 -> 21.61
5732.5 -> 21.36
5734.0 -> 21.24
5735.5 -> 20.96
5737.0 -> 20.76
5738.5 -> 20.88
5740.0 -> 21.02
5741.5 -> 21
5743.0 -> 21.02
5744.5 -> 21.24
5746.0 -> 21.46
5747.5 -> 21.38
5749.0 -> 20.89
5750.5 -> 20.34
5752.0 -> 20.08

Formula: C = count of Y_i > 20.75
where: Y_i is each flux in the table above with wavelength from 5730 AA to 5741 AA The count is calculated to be 7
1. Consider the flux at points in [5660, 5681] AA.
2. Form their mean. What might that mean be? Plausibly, 20.3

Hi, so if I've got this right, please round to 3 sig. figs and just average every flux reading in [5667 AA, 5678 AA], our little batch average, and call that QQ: 20.6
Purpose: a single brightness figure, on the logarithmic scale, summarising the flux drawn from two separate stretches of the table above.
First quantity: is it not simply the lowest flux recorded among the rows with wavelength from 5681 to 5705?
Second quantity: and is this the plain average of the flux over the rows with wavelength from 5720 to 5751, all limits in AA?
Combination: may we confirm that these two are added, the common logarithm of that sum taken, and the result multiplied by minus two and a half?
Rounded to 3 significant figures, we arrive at -4.03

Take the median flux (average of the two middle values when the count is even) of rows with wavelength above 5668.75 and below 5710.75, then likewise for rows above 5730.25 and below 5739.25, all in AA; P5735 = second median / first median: 1.02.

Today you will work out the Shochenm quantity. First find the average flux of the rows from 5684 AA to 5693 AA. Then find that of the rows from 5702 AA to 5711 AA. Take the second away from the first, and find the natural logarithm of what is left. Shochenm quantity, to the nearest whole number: 0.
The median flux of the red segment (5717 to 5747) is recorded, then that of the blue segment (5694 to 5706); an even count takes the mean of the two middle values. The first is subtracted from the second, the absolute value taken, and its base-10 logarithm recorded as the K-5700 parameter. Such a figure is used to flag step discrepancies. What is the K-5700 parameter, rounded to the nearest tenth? 0.3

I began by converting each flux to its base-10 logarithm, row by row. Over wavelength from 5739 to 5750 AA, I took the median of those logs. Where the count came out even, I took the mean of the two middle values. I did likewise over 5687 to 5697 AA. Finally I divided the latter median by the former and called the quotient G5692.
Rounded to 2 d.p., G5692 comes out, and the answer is 1.00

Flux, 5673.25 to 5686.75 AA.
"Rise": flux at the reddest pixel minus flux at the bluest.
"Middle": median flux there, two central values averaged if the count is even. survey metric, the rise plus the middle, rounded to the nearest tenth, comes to 21.1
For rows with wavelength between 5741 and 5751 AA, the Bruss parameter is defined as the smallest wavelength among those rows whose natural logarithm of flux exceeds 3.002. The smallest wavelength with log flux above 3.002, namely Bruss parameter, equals 5741.5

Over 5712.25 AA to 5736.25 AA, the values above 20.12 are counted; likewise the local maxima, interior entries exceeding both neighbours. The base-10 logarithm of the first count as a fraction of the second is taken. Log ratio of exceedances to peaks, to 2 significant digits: 0.88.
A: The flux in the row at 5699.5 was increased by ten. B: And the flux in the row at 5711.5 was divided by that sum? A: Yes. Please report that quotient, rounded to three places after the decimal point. 0.657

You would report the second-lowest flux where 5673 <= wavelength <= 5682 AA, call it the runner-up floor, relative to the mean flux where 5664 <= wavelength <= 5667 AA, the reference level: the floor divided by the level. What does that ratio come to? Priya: 1.02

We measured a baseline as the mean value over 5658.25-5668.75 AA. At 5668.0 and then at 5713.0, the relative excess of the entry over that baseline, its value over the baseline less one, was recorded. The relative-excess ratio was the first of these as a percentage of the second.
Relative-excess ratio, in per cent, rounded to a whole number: 184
